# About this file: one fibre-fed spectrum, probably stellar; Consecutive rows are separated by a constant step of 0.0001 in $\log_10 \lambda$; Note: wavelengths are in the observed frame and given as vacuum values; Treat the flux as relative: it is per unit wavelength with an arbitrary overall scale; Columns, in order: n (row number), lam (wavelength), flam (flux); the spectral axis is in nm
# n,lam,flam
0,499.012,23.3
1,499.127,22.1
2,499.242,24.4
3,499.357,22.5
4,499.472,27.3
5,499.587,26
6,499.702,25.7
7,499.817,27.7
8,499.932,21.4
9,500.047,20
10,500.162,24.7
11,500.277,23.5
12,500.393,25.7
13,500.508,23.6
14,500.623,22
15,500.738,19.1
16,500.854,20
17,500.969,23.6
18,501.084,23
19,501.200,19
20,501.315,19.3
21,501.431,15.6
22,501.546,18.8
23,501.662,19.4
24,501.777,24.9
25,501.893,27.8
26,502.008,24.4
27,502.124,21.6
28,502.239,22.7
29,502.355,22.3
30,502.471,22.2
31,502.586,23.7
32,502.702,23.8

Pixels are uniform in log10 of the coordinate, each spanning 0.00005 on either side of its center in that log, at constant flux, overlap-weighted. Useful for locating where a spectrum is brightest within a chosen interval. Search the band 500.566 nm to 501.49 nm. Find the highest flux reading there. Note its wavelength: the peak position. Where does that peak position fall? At 500.969 nm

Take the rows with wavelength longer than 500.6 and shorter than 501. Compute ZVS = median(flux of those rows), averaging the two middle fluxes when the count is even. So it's 21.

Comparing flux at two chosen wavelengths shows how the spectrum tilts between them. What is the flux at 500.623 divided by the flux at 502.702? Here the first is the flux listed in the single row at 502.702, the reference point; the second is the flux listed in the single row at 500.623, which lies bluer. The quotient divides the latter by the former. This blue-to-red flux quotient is 0.92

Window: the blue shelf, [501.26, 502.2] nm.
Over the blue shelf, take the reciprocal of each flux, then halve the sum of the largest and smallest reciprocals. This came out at 0.0500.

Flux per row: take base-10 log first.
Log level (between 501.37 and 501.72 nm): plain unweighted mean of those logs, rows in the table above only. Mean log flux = 1.25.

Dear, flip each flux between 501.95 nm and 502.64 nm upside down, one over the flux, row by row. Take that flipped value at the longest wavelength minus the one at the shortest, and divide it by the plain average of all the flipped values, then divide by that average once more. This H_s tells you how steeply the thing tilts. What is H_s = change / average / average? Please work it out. 0.6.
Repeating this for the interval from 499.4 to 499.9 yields -0.4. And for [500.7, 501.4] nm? -0.2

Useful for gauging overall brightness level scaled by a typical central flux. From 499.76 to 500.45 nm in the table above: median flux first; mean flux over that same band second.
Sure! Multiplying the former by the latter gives 574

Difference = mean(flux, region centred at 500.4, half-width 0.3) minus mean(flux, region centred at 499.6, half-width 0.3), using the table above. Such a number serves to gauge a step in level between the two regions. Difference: -1.9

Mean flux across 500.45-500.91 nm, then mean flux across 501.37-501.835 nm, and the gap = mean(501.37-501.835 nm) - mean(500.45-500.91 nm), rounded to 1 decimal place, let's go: -1.5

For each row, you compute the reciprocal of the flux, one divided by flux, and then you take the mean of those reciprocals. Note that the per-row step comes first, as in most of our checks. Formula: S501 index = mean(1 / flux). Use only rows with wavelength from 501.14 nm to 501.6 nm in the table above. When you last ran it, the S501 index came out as 0.055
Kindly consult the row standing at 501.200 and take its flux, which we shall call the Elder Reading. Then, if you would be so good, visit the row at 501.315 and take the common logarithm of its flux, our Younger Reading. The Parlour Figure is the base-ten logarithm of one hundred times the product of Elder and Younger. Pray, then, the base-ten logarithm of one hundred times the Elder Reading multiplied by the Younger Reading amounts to 3.39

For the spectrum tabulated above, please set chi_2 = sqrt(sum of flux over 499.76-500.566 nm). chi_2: 12.91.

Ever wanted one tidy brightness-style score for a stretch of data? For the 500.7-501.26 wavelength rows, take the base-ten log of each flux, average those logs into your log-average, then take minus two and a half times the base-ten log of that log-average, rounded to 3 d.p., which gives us -0.301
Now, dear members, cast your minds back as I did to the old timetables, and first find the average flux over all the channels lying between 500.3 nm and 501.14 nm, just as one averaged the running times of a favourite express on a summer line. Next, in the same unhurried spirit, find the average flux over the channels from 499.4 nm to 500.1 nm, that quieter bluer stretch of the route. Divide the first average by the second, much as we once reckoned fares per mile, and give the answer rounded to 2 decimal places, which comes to 0.91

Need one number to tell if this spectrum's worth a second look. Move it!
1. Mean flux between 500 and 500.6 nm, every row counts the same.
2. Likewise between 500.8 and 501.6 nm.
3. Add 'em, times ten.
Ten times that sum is 434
